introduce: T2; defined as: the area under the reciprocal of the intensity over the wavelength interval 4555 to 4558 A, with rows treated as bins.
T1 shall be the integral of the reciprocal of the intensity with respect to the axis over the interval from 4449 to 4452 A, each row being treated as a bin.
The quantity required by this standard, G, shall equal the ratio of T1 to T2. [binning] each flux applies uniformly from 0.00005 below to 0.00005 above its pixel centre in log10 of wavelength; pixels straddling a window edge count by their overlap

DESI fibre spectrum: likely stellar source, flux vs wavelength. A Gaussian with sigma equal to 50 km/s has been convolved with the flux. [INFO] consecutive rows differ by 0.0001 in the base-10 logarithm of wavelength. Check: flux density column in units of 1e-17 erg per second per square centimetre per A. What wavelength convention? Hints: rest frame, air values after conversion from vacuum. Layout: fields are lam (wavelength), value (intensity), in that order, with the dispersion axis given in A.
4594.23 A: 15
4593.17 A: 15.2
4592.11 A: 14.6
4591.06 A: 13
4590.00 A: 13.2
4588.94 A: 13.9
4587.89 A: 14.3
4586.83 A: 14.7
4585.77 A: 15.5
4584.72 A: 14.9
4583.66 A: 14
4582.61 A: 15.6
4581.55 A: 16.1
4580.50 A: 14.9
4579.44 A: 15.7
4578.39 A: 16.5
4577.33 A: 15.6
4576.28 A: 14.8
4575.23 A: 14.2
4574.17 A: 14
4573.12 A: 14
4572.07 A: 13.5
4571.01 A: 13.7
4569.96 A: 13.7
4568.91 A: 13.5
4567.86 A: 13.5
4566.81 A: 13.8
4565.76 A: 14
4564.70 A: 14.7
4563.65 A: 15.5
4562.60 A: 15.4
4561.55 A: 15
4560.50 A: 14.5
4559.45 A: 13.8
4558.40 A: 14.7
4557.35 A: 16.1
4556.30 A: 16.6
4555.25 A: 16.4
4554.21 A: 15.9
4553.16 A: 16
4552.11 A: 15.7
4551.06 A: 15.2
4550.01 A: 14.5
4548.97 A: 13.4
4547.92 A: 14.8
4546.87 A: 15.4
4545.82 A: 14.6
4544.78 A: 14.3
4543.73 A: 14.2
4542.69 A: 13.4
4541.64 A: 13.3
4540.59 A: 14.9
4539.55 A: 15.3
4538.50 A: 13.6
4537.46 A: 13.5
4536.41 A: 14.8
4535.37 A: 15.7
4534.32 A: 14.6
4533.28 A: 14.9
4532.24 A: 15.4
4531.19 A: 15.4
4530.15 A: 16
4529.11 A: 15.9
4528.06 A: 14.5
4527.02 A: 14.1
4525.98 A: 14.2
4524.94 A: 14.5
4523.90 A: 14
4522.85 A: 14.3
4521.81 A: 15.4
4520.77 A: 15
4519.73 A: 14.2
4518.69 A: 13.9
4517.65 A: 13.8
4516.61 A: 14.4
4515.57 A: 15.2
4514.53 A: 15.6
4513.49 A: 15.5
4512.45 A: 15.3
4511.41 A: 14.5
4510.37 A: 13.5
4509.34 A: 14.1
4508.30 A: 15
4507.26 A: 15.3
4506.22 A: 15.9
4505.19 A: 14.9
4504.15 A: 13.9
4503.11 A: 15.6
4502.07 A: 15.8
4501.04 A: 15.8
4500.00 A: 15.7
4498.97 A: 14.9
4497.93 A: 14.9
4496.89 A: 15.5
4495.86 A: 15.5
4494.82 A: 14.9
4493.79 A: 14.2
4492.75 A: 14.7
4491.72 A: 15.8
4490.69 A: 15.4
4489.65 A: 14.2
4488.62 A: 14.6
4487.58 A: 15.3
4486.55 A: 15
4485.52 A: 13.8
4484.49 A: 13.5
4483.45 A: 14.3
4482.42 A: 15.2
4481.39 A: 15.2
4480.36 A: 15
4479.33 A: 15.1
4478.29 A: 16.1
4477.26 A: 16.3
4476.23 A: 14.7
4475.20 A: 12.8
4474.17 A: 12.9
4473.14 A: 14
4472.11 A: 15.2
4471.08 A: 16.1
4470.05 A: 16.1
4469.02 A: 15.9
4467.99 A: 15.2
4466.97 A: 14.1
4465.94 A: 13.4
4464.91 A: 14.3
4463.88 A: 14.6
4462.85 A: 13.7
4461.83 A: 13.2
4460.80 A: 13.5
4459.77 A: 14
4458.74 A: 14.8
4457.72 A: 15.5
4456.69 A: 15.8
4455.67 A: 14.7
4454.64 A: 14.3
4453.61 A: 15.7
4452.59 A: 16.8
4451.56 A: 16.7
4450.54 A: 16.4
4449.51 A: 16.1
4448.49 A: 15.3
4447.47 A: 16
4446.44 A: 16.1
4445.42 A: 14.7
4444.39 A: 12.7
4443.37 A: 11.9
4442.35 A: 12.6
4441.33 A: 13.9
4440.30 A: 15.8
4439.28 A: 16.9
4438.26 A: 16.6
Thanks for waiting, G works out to 0.99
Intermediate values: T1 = 0.183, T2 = 0.184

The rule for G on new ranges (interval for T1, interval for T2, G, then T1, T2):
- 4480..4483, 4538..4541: 0.96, 0.199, 0.206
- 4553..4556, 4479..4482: 0.94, 0.186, 0.199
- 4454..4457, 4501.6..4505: 0.89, 0.201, 0.226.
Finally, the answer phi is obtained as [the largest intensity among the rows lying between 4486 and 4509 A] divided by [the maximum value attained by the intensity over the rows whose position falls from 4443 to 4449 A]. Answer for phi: 0.99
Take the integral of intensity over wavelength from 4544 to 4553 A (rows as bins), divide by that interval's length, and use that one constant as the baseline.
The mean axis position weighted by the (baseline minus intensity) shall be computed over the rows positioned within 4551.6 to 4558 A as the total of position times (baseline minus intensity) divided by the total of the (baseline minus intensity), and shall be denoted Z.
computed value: 4555.0 A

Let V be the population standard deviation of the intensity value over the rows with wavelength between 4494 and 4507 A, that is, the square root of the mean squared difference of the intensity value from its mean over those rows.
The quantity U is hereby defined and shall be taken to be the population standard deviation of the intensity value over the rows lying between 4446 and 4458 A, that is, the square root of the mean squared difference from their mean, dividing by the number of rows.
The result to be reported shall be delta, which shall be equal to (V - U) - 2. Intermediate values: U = 0.72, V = 0.6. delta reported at -2.16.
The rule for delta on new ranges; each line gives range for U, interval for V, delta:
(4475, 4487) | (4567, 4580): -1.99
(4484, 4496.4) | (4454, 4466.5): -1.90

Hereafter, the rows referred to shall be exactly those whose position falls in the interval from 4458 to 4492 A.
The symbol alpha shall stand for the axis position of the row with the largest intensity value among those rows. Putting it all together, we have 4477.26 A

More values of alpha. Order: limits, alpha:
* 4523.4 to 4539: 4530.15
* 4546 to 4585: 4556.30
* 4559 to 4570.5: 4563.65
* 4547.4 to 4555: 4553.16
